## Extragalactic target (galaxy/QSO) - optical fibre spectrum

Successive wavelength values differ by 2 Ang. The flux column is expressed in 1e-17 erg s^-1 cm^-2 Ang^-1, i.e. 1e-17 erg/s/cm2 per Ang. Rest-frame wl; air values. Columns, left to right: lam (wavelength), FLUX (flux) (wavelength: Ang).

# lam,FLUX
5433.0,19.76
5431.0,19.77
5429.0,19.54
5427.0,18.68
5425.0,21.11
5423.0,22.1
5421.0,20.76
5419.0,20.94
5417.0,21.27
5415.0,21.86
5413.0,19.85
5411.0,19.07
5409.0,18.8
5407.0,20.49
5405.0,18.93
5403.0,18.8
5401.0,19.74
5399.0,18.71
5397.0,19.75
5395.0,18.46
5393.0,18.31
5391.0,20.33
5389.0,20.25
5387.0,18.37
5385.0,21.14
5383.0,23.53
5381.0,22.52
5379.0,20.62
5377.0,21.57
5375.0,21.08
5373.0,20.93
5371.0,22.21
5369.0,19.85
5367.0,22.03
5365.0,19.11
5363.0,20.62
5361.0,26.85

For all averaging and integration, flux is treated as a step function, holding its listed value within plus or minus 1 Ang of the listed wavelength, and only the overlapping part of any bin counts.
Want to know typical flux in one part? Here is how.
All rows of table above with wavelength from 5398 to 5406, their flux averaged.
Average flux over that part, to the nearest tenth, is 19.0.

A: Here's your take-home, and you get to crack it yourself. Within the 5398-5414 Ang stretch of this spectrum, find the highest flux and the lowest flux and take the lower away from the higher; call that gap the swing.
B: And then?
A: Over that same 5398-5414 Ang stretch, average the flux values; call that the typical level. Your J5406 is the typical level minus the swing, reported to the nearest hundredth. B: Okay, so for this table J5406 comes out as 17.52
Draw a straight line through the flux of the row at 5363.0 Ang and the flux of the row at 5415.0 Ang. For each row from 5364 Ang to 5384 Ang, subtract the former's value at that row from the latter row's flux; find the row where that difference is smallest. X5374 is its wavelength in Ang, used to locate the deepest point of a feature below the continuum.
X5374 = 5365.0 Ang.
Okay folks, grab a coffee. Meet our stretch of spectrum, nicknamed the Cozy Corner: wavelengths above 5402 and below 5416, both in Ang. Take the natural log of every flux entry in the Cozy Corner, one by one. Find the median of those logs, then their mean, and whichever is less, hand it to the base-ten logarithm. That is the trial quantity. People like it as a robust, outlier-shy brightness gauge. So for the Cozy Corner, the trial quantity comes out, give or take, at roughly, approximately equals 0.470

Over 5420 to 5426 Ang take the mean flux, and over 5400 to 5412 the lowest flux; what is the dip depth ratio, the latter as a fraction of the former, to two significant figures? 0.88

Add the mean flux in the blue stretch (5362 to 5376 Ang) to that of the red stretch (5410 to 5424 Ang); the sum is 41.7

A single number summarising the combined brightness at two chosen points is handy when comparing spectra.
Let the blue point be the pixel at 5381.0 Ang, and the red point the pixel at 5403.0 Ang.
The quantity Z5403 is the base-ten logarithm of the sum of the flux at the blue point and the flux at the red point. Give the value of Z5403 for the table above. 1.62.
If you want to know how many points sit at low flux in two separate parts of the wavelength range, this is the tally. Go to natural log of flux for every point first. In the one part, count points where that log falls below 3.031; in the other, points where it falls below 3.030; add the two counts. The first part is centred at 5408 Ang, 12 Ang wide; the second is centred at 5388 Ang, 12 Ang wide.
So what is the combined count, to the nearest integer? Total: 10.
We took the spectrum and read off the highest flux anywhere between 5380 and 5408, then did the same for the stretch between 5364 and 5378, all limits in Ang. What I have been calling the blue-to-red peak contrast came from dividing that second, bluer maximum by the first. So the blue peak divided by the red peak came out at 0.94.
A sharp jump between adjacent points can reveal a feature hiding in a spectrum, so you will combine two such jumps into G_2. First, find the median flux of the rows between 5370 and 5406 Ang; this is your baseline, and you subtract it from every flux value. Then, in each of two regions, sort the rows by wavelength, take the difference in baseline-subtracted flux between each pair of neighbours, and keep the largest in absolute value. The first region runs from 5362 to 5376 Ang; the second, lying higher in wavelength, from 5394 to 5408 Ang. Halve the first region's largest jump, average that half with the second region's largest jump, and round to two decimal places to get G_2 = 1.51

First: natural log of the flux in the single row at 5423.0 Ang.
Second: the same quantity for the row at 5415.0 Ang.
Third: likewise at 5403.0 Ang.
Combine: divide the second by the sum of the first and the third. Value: 0.512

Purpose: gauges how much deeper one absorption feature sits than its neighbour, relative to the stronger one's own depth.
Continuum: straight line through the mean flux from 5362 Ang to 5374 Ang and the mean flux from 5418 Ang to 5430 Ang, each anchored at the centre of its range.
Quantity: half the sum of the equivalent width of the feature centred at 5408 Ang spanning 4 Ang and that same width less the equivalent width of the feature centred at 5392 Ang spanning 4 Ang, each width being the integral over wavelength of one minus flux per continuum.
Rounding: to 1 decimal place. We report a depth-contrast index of 0.1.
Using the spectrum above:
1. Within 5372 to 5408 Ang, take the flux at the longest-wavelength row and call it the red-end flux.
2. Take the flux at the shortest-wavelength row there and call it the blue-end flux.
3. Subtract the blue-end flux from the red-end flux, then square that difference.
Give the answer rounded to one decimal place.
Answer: 0.2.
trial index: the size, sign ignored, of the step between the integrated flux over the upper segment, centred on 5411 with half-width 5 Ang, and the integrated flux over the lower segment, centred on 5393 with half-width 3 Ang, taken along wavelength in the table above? 86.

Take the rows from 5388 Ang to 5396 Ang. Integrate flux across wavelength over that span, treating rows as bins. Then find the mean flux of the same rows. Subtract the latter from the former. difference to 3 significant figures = 135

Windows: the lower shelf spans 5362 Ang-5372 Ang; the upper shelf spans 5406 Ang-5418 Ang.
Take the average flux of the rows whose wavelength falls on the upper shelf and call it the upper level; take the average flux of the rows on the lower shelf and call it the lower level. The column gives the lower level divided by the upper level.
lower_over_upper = 1.03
